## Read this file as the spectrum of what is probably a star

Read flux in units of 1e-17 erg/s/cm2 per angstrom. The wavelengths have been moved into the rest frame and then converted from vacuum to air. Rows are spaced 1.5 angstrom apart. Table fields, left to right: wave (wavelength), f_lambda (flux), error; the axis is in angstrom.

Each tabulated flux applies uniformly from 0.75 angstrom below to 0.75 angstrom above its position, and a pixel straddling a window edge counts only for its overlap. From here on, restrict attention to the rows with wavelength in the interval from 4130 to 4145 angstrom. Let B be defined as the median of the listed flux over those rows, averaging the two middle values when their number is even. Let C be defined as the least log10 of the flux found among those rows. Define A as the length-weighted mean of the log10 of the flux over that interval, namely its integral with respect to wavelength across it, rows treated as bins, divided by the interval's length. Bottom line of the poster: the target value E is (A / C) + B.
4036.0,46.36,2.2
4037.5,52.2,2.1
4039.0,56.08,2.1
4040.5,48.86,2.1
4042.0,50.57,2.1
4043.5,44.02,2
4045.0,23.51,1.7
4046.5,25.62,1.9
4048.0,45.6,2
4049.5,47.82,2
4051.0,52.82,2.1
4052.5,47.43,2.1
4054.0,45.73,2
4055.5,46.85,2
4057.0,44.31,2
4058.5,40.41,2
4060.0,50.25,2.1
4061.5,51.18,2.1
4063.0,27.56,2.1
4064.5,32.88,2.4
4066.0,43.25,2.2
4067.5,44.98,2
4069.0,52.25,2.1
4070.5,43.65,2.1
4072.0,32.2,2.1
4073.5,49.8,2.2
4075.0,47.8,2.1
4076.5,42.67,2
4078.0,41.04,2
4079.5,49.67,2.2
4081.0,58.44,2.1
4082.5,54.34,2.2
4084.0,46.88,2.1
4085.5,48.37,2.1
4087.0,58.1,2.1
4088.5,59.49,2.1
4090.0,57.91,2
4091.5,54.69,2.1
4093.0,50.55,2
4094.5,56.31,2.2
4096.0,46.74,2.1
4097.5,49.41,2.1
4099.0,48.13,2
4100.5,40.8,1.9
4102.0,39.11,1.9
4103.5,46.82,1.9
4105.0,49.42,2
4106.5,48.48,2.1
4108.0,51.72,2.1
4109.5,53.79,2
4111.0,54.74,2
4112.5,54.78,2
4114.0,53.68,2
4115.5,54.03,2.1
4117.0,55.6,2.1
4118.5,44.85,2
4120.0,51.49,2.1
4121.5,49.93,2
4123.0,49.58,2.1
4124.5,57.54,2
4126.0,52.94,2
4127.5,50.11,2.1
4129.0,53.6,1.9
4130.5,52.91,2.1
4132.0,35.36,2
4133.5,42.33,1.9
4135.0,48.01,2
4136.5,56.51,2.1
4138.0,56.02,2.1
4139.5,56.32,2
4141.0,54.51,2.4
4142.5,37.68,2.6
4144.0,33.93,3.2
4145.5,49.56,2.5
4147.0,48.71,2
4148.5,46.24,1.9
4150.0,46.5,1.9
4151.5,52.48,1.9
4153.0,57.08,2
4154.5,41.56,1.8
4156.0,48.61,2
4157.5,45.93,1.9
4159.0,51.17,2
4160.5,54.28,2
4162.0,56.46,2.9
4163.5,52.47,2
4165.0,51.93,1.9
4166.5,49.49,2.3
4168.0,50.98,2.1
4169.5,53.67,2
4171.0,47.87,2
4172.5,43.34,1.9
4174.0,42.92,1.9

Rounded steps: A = 1.67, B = 50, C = 1.53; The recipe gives 51.5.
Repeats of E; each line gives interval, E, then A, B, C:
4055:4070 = 45.8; 1.63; 45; 1.44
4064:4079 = 44.5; 1.63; 43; 1.51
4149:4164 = 52.9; 1.70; 52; 1.62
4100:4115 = 51.6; 1.69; 51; 1.59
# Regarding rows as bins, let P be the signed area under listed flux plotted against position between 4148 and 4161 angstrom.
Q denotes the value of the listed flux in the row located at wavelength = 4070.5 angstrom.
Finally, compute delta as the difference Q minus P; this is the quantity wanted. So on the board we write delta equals -597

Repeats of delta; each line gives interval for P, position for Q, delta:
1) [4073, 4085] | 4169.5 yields -532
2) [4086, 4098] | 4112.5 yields -595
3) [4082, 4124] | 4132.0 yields -2110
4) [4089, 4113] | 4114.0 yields -1153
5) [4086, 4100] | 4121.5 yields -694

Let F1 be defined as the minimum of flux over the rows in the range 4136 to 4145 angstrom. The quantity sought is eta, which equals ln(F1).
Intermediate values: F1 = 33.93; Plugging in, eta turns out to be 3.52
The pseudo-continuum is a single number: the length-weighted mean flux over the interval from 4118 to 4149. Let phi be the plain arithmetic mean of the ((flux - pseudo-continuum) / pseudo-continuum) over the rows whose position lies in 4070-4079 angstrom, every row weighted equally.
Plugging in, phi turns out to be -0.13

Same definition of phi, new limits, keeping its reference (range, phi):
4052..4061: -0.06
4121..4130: 0.07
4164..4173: 0.01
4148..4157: -0.01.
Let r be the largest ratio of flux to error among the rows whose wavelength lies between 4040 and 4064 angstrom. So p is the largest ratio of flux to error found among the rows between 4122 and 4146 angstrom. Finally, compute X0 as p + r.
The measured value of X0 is 53.92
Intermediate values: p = 29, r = 25.2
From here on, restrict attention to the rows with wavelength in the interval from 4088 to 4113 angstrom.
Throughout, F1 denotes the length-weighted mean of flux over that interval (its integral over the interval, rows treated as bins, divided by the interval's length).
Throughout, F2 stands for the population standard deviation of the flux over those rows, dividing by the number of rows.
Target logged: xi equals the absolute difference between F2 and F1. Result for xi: 45.2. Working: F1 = 51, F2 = 5.4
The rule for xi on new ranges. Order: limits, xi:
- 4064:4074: 35.7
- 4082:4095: 49.8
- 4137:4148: 39.9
